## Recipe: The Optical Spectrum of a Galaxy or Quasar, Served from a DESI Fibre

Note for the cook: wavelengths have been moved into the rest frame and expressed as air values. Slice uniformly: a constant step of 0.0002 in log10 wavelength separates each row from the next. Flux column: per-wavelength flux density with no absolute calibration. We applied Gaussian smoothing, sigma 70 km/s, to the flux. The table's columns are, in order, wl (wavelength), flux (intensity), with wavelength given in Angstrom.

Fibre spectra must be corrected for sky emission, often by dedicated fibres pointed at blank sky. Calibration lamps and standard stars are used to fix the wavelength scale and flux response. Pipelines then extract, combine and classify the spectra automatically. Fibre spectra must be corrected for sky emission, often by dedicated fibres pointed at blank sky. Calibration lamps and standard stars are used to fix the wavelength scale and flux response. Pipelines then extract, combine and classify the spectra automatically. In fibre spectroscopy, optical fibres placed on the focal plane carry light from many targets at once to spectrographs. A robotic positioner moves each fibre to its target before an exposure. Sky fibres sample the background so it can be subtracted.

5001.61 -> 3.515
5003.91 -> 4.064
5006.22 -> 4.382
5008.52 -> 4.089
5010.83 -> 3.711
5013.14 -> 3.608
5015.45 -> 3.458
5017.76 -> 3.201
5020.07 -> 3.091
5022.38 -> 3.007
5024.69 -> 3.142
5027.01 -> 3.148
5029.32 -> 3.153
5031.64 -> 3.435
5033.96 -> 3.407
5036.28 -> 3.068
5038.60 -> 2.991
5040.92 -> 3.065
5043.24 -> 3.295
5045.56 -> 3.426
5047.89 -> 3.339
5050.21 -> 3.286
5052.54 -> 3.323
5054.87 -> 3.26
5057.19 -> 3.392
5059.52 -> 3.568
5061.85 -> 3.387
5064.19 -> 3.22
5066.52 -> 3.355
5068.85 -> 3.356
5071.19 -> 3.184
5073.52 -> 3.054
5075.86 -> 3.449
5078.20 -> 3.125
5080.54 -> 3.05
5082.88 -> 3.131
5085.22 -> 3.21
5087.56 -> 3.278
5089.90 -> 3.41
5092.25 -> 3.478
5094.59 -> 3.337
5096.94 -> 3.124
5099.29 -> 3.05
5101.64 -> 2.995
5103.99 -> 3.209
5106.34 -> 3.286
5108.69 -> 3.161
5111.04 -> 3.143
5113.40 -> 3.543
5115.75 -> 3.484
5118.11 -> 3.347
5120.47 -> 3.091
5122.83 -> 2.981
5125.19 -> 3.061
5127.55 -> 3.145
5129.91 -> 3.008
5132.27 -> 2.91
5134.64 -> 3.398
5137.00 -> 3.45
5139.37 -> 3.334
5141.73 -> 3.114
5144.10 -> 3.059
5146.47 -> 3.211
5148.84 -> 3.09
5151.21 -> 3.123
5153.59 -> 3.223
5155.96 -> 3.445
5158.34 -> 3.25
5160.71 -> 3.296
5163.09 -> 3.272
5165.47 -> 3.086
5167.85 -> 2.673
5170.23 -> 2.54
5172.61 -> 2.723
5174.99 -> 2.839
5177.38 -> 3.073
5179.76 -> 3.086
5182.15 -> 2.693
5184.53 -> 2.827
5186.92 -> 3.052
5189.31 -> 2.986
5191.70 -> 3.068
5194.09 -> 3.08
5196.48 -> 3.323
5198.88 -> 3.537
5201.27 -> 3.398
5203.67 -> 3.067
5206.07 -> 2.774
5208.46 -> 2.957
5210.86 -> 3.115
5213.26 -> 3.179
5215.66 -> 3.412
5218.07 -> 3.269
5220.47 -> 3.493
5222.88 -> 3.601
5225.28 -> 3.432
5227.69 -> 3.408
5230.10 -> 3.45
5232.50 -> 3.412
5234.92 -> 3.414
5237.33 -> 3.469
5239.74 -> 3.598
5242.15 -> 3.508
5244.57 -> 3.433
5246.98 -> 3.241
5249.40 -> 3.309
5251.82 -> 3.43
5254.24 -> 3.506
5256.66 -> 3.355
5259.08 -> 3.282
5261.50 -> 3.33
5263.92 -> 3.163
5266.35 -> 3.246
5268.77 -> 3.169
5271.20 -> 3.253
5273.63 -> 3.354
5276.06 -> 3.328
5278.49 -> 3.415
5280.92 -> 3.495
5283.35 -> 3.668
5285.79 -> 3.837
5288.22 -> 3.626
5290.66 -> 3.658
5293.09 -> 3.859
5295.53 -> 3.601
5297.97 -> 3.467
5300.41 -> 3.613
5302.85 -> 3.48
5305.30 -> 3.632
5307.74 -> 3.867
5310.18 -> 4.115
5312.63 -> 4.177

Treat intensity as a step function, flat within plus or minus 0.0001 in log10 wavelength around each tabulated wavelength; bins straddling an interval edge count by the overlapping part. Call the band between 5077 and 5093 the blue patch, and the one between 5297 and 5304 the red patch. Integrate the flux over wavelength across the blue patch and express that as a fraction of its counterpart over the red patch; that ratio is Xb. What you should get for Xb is 2.1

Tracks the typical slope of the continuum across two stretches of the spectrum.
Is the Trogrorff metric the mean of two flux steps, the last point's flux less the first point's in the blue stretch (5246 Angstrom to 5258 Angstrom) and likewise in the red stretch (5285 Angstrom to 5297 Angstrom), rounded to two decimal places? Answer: -0.06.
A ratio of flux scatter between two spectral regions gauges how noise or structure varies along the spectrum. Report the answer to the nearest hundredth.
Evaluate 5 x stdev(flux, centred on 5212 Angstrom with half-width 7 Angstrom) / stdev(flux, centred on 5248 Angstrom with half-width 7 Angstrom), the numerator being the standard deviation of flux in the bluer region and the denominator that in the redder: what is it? 10.50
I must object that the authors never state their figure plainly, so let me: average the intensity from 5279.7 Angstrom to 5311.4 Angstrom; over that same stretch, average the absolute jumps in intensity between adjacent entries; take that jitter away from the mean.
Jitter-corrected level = 3.51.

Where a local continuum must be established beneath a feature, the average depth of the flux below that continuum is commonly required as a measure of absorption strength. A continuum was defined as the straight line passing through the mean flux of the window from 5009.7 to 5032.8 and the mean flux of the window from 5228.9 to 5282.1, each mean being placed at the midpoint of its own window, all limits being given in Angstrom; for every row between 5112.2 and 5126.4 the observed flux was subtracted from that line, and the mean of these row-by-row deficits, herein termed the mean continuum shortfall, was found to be 0.076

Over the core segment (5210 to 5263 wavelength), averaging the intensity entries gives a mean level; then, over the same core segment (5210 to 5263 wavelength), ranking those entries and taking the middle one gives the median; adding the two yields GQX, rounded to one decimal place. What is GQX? 6.8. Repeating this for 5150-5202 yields 6.2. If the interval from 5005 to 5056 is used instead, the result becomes 6.6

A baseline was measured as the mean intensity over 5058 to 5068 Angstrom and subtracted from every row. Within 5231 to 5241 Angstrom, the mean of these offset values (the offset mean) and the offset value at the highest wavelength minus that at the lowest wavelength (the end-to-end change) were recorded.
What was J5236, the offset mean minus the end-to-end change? -0.1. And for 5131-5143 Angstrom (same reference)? -0.3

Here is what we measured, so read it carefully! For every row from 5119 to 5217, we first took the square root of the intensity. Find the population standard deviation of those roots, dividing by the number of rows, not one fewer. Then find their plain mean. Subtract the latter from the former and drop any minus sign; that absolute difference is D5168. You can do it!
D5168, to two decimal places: 1.69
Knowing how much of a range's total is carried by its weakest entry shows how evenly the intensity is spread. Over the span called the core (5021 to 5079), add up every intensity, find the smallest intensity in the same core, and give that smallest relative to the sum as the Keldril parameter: 0.0367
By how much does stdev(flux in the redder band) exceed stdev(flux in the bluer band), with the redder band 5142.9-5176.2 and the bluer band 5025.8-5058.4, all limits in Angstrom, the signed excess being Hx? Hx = 0.12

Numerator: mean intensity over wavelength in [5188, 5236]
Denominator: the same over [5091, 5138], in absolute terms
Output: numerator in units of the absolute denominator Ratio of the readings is 1.02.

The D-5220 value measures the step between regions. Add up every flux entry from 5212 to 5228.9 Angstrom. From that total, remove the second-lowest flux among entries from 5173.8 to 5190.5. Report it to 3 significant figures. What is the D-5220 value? 21.0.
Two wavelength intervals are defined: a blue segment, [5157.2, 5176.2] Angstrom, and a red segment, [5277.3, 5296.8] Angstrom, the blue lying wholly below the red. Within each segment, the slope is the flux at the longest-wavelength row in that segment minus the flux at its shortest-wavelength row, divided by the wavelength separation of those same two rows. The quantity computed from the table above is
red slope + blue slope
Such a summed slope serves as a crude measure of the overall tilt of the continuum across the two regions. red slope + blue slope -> -0.014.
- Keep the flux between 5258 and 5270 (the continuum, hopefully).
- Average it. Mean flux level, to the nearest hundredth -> 3.24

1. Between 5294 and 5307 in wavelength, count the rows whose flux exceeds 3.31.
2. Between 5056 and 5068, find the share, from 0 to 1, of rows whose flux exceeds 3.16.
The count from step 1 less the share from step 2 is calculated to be 4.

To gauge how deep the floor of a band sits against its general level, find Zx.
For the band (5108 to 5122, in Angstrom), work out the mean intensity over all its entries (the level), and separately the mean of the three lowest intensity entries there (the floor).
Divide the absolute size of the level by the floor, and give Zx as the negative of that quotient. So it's -1.05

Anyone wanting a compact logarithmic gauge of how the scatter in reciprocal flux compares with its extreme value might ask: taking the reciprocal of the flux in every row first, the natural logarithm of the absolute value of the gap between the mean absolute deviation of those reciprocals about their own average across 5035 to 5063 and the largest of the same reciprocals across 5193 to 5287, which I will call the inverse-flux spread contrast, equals -1.05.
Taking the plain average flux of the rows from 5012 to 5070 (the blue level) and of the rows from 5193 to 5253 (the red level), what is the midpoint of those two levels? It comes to 3.31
